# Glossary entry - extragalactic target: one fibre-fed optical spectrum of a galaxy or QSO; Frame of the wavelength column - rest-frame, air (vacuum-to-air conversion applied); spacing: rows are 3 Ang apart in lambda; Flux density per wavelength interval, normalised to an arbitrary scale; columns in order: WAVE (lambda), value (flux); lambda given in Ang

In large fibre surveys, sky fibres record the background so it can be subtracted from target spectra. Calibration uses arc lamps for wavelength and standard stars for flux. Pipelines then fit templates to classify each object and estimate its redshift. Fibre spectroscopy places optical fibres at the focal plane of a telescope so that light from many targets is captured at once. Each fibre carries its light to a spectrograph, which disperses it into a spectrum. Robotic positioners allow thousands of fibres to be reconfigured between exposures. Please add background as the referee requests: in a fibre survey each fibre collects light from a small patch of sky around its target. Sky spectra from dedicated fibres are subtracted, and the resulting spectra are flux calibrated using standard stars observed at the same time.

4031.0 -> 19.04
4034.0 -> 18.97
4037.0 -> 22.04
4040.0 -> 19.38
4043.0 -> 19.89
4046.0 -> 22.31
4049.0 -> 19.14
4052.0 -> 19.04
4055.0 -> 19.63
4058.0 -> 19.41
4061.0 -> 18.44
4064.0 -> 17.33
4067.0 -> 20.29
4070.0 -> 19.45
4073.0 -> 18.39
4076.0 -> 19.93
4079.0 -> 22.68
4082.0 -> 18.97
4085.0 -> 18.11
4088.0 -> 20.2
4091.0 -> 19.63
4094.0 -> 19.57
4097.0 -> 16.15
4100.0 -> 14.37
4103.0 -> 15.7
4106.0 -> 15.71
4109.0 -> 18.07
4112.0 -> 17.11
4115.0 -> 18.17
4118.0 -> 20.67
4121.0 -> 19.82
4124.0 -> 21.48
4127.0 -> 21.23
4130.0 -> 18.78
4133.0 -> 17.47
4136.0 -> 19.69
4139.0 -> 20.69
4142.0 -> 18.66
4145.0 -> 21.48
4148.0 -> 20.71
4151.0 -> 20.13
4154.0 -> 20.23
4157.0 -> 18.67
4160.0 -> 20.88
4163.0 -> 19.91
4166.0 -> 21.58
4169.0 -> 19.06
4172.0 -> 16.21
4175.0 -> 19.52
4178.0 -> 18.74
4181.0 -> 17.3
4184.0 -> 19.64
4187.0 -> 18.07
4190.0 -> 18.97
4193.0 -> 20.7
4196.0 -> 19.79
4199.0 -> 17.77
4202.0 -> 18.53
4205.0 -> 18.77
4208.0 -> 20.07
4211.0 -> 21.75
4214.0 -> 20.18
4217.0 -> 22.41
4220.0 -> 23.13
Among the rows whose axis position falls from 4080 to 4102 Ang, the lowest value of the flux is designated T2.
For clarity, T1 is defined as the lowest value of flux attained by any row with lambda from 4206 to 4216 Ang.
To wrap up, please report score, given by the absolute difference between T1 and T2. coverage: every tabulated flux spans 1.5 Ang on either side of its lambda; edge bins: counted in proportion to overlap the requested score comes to 5.7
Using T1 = 20.07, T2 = 14.37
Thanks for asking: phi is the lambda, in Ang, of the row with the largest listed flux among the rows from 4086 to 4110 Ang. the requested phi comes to 4088.0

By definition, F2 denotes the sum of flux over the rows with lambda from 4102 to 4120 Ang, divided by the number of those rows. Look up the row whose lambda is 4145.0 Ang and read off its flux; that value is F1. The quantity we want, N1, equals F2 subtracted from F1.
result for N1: 3.9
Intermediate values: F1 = 21.48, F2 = 17.6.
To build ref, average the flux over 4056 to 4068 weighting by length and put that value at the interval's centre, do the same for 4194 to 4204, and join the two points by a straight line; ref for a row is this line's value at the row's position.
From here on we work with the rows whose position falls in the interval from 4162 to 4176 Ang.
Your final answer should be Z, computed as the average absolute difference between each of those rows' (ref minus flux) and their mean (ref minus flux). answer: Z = 1.30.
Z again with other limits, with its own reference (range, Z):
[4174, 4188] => 0.77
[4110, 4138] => 1.33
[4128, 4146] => 1.16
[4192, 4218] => 1.14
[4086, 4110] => 1.94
